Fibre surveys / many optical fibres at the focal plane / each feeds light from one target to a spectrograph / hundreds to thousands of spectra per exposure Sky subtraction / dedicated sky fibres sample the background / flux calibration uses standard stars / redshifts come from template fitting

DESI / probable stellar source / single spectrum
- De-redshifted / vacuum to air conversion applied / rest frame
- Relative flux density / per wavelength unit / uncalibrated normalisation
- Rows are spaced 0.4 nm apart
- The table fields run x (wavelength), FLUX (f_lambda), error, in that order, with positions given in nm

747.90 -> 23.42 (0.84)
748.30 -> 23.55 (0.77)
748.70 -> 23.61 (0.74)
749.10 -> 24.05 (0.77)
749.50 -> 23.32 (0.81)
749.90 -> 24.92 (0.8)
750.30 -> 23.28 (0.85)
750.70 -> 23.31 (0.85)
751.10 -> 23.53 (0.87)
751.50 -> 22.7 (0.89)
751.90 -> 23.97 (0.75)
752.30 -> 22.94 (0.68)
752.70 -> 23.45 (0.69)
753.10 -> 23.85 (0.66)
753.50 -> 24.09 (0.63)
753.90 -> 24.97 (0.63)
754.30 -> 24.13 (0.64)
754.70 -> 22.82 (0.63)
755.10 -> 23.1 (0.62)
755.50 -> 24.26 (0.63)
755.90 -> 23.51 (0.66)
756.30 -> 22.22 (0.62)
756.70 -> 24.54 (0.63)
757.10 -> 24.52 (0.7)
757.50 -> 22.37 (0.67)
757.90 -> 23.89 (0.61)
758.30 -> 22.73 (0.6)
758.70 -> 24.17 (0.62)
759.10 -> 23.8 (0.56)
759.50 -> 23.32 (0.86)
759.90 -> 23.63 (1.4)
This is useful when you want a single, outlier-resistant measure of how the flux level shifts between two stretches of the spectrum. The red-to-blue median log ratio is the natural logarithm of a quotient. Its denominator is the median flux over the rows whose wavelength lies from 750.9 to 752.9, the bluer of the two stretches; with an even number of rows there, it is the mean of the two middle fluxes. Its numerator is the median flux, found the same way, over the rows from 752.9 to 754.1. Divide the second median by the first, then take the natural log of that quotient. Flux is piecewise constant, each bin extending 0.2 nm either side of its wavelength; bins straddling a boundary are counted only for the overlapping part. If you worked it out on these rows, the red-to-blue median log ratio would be 0.027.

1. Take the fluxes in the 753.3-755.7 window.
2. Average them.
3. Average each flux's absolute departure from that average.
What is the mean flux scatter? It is 0.62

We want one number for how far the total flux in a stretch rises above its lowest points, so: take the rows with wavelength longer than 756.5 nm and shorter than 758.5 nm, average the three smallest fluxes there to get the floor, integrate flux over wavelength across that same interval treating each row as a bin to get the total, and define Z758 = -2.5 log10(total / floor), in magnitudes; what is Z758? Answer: -0.781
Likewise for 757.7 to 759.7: -0.766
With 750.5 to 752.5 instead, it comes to -0.767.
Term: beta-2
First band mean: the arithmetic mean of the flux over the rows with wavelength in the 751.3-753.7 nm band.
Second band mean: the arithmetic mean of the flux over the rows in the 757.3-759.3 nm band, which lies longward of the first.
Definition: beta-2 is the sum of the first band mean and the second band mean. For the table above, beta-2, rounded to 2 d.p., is 46.89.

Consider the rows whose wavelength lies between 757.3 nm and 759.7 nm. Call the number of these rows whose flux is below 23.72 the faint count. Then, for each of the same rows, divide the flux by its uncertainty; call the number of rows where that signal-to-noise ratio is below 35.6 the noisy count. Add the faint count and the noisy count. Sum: 5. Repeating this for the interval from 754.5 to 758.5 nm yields 8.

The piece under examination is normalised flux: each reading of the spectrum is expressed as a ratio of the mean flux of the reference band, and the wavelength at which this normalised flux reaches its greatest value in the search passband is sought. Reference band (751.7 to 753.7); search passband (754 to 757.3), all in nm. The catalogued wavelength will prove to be 756.70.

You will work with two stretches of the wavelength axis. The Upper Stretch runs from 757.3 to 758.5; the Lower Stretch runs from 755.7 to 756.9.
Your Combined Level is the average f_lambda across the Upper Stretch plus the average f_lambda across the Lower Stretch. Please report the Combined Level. 46.4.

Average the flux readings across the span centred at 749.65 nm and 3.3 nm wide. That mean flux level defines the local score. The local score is 23.7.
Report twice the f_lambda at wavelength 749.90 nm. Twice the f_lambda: 49.8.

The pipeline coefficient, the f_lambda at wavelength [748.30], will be 23.55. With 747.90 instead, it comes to 23.42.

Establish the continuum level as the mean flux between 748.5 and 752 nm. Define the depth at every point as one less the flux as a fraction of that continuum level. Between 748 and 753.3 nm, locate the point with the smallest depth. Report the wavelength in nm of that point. 749.90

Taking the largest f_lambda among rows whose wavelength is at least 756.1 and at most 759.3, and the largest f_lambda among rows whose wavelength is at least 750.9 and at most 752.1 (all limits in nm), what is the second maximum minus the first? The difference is -0.6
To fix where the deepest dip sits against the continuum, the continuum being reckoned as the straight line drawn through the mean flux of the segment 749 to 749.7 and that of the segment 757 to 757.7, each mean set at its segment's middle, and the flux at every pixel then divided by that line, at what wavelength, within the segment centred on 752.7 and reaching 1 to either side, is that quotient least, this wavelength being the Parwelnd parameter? 752.30 nm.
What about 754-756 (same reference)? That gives 754.70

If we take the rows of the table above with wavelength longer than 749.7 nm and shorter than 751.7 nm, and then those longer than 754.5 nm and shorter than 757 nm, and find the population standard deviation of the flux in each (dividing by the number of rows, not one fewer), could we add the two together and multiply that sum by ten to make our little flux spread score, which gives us 15.4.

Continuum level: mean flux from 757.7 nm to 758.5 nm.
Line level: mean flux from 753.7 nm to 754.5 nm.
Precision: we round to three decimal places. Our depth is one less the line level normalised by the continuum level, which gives -0.053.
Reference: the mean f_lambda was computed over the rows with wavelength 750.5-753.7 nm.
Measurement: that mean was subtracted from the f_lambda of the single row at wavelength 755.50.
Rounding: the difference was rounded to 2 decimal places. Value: 0.78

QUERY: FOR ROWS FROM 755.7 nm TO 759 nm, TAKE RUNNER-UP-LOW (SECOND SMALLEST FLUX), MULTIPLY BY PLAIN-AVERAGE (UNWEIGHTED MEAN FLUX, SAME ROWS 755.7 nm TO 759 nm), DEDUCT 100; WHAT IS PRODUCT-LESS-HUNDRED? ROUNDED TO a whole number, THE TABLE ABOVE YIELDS 426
